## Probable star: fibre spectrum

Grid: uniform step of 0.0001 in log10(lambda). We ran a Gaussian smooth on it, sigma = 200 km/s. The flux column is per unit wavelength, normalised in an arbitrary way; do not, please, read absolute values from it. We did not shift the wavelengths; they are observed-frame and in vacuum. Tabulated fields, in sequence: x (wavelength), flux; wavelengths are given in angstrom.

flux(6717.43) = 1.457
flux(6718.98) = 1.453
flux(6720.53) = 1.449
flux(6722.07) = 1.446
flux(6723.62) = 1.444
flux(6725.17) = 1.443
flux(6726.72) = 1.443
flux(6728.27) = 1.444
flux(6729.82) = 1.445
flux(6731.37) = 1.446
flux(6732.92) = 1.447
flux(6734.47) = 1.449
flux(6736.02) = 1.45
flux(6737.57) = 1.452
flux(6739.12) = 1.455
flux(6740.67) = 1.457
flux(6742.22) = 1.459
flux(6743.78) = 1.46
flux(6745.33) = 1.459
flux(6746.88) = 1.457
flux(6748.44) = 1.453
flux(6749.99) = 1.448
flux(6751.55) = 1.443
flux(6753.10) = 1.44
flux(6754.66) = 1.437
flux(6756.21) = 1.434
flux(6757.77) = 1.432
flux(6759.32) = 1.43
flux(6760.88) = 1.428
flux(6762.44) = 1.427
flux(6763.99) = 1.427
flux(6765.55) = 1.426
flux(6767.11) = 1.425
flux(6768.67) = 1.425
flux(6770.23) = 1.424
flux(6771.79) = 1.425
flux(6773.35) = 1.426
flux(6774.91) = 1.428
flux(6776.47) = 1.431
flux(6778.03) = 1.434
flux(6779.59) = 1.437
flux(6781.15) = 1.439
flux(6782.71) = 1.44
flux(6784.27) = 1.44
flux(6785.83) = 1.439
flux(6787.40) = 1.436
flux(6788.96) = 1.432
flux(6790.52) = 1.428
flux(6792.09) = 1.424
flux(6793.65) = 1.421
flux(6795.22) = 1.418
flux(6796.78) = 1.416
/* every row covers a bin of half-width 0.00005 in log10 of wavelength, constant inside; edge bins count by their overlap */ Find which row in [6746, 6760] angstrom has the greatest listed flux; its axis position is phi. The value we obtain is 6746.88 angstrom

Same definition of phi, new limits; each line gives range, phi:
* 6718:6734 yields 6718.98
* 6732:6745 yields 6743.78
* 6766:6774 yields 6773.35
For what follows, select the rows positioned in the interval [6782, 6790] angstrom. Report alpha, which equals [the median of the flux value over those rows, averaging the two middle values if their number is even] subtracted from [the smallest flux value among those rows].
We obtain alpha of -0.0070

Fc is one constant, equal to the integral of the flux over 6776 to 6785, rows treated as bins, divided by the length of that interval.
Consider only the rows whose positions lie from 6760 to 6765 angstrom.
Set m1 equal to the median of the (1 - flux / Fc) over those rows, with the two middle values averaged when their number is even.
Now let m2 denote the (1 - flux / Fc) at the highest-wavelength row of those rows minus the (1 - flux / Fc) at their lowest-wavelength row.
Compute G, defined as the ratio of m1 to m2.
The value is 11.0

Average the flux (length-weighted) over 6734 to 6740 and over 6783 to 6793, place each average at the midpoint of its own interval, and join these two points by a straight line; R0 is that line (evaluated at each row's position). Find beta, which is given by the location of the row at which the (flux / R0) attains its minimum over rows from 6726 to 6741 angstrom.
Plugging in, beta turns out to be 6726.72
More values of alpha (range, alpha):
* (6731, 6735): -0.0010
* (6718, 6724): -0.0035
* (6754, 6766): -0.0030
